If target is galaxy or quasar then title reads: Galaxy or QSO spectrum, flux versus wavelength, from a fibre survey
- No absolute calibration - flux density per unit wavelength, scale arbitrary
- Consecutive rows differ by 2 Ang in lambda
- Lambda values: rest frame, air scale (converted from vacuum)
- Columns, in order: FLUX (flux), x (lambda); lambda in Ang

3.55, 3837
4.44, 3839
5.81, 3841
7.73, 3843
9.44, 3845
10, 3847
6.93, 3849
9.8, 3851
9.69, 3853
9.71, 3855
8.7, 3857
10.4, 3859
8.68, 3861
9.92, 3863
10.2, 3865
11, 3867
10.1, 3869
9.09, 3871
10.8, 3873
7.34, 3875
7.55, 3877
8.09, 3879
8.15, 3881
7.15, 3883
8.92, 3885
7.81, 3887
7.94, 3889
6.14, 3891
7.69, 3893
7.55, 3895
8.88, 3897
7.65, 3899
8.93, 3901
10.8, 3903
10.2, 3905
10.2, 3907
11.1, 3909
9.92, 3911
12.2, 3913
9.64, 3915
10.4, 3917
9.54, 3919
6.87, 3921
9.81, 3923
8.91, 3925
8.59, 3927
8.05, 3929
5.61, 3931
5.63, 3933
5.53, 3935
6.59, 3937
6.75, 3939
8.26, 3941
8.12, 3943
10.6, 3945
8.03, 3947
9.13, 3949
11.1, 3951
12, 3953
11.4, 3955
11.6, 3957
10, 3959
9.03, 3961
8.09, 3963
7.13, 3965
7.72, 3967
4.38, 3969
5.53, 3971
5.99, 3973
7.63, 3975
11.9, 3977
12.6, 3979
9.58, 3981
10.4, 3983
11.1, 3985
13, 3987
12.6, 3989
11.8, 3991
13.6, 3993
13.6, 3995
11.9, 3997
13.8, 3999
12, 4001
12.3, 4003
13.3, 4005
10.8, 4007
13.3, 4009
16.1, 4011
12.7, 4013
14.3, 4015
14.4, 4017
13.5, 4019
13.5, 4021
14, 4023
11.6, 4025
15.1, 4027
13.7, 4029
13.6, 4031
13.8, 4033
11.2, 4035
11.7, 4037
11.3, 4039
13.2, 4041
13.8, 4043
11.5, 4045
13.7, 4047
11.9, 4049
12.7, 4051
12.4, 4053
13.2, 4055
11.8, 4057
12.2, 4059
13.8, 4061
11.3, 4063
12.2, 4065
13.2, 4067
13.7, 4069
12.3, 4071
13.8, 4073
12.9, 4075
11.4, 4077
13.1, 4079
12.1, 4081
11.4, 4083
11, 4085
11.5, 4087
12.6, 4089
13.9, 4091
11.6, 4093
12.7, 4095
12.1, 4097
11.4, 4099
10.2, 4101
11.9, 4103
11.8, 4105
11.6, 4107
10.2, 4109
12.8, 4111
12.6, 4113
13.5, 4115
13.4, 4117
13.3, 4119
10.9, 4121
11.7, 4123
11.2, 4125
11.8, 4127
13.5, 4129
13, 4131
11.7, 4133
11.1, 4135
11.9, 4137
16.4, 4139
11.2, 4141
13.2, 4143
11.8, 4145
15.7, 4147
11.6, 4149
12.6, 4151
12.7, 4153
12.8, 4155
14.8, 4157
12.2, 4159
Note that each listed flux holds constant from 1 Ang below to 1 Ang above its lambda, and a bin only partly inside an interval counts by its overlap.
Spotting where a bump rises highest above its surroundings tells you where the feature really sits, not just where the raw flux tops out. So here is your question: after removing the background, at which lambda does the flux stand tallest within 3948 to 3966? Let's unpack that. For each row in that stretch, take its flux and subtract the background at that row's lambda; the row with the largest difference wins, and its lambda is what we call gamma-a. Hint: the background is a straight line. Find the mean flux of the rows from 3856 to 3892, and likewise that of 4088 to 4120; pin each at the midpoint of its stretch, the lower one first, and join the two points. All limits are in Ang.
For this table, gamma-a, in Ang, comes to 3953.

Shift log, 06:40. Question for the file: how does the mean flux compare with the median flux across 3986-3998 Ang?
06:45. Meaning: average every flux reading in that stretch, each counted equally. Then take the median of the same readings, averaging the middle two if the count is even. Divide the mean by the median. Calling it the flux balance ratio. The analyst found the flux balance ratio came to 1.00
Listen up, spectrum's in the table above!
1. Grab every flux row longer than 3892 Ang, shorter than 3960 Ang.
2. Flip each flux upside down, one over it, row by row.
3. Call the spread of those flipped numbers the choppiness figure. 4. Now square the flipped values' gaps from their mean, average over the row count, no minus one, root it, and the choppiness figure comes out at 0.027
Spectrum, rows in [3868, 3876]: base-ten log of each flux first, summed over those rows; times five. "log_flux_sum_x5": 19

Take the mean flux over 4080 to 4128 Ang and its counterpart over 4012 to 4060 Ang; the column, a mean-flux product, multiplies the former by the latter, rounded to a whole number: 155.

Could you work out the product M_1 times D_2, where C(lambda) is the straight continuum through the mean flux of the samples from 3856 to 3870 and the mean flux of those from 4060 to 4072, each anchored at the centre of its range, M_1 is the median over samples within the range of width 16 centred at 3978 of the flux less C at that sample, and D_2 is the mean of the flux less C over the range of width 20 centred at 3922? 2.7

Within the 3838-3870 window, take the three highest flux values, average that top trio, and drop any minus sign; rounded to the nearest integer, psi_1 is 11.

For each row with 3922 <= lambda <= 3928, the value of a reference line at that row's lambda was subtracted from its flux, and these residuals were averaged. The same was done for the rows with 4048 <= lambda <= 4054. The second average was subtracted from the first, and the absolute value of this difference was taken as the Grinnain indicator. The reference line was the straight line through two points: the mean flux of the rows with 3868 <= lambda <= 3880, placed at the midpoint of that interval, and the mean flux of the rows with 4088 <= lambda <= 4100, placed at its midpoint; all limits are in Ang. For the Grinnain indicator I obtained 1.2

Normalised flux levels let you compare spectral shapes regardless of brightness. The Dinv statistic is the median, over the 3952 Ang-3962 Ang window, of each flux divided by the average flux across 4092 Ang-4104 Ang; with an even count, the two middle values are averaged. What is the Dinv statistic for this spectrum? 0.98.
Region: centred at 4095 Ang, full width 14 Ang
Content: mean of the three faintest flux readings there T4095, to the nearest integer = 11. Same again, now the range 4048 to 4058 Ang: 12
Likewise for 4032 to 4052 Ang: 11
